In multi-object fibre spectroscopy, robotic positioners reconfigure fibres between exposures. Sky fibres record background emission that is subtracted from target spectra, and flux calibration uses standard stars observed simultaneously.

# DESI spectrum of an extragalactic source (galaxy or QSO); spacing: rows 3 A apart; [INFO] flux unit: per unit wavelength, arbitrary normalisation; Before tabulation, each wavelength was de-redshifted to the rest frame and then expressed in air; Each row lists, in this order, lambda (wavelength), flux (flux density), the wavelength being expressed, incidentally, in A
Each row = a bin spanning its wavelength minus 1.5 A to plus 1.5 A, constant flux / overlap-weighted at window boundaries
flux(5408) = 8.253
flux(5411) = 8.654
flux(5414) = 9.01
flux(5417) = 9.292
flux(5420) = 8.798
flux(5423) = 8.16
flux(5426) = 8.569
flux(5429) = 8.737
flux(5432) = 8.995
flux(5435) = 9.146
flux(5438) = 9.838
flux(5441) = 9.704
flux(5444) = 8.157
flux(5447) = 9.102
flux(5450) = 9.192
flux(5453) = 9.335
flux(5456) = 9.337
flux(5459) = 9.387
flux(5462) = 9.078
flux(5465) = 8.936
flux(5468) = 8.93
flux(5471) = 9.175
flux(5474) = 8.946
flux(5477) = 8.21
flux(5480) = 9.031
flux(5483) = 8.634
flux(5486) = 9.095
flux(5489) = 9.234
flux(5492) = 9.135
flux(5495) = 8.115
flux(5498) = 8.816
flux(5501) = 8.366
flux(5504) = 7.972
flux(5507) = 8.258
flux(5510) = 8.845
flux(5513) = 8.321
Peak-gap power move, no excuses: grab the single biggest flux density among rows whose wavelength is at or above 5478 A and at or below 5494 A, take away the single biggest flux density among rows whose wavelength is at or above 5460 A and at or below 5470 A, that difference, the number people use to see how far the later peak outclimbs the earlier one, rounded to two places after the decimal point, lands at 0.16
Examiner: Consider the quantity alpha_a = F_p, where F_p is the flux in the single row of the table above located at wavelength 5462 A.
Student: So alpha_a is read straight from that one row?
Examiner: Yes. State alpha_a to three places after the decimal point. 9.078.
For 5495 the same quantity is 8.115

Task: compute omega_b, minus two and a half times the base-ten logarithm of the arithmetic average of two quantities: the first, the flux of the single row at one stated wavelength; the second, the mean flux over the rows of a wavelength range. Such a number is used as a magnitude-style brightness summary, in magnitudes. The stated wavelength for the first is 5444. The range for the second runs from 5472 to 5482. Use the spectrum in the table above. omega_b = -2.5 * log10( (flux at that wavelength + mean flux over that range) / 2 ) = -2.32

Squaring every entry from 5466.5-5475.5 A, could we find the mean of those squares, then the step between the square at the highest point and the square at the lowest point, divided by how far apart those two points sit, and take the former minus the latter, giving 81.3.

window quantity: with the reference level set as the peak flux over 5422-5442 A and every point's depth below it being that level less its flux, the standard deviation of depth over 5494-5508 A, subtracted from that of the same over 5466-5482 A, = 0.05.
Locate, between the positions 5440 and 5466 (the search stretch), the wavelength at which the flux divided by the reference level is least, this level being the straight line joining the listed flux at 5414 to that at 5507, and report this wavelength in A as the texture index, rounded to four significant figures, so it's 5444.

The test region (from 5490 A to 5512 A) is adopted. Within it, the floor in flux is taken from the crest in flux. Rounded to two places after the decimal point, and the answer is 1.16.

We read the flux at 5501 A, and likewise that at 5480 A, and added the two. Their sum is 17.4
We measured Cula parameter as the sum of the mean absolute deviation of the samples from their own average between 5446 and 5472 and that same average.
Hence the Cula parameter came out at 9.30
